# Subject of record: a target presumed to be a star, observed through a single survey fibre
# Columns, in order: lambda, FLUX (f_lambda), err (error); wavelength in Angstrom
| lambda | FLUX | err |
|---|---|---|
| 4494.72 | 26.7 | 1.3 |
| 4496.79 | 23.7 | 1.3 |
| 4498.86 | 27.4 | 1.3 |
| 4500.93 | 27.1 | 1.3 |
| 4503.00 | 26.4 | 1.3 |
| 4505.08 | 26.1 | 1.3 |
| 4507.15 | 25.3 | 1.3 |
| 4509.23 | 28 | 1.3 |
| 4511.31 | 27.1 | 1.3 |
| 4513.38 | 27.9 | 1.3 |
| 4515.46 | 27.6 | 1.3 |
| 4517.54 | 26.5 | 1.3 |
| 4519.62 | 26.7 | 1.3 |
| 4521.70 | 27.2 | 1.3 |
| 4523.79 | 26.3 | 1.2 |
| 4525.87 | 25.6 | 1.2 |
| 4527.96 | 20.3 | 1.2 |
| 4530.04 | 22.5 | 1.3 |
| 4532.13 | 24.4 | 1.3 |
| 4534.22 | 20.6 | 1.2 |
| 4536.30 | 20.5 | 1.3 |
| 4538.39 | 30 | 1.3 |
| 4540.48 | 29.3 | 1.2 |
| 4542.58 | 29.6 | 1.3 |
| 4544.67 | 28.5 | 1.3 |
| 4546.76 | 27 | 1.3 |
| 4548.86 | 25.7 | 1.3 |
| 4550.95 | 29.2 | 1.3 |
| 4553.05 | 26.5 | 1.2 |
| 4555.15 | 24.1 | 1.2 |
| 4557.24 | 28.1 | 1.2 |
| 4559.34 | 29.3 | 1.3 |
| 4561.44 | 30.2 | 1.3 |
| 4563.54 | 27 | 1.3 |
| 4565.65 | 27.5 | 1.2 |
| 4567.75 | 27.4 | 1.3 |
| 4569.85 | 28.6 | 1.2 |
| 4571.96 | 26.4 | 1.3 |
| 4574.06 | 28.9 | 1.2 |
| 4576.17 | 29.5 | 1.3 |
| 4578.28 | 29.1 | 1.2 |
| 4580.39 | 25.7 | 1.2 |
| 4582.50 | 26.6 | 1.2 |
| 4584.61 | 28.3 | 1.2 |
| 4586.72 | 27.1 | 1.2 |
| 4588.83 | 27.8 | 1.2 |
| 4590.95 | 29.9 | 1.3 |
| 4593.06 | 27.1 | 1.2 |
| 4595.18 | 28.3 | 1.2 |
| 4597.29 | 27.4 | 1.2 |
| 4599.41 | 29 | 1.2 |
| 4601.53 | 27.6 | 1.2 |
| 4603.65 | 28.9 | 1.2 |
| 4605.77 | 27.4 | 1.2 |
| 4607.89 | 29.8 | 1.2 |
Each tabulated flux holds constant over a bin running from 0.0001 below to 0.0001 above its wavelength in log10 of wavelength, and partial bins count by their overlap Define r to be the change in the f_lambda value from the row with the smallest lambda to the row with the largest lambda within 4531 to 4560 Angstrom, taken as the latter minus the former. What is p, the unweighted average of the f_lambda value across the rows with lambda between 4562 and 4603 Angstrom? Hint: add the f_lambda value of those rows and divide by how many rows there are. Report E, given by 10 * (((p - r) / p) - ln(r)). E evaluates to -7.7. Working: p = 27.9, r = 4.9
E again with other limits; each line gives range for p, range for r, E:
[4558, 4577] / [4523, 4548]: 13.3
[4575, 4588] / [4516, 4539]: -3.8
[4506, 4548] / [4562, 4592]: -1.8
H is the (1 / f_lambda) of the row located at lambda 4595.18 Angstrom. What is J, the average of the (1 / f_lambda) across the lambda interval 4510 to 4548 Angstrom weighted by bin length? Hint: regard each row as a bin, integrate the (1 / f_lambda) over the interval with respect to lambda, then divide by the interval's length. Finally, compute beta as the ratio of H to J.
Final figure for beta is 0.90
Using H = 0.0353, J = 0.0391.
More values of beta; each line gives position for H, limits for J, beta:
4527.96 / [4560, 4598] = 1.37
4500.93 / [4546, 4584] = 1.02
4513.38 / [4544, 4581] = 0.99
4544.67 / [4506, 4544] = 0.89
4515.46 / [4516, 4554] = 0.93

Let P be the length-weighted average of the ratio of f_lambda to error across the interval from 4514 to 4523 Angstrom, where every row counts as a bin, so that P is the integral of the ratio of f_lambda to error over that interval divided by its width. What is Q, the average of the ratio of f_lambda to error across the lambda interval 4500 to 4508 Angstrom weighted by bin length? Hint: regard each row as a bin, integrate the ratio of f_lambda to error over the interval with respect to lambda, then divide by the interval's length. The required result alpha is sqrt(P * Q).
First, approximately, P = 20.8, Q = 20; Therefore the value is 20.5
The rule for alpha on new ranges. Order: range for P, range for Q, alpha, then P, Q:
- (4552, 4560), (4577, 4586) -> 22.4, 22.0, 23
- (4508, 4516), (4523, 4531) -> 20.3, 21.2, 19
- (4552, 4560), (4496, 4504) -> 21.1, 22.0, 20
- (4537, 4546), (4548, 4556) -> 21.9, 22.7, 21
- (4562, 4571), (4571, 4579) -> 22.5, 22.2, 23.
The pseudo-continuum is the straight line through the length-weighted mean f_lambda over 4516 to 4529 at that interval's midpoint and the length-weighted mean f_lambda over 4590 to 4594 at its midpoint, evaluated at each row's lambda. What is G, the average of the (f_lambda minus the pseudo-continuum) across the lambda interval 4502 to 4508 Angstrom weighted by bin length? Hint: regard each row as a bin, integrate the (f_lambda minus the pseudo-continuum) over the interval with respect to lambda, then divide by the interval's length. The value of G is 1.2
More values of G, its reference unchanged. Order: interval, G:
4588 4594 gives -0.2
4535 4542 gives 0.4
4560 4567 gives 1.0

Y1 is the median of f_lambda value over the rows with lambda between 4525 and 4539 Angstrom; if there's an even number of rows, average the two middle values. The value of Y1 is 22.5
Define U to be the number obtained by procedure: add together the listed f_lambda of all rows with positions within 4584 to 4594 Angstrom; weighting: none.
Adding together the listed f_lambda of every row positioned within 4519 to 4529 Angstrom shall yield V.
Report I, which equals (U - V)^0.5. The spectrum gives 3.8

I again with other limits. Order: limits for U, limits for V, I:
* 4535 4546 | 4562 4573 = 1.0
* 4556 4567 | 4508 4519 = 2.2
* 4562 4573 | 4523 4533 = 4.2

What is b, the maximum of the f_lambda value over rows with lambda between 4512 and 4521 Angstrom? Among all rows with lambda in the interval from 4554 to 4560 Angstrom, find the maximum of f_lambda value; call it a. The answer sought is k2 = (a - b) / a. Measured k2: 0.05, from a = 29.3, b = 27.9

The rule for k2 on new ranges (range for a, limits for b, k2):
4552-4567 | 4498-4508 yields 0.09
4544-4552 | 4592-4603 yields 0.01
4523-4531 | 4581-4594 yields -0.14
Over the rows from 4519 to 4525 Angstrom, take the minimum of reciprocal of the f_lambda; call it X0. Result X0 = 0.0368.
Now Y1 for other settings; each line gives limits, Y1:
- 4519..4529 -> 26.3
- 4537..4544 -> 29.6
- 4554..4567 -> 27.8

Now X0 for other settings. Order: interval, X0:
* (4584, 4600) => 0.0334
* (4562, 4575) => 0.0346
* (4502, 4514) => 0.0357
